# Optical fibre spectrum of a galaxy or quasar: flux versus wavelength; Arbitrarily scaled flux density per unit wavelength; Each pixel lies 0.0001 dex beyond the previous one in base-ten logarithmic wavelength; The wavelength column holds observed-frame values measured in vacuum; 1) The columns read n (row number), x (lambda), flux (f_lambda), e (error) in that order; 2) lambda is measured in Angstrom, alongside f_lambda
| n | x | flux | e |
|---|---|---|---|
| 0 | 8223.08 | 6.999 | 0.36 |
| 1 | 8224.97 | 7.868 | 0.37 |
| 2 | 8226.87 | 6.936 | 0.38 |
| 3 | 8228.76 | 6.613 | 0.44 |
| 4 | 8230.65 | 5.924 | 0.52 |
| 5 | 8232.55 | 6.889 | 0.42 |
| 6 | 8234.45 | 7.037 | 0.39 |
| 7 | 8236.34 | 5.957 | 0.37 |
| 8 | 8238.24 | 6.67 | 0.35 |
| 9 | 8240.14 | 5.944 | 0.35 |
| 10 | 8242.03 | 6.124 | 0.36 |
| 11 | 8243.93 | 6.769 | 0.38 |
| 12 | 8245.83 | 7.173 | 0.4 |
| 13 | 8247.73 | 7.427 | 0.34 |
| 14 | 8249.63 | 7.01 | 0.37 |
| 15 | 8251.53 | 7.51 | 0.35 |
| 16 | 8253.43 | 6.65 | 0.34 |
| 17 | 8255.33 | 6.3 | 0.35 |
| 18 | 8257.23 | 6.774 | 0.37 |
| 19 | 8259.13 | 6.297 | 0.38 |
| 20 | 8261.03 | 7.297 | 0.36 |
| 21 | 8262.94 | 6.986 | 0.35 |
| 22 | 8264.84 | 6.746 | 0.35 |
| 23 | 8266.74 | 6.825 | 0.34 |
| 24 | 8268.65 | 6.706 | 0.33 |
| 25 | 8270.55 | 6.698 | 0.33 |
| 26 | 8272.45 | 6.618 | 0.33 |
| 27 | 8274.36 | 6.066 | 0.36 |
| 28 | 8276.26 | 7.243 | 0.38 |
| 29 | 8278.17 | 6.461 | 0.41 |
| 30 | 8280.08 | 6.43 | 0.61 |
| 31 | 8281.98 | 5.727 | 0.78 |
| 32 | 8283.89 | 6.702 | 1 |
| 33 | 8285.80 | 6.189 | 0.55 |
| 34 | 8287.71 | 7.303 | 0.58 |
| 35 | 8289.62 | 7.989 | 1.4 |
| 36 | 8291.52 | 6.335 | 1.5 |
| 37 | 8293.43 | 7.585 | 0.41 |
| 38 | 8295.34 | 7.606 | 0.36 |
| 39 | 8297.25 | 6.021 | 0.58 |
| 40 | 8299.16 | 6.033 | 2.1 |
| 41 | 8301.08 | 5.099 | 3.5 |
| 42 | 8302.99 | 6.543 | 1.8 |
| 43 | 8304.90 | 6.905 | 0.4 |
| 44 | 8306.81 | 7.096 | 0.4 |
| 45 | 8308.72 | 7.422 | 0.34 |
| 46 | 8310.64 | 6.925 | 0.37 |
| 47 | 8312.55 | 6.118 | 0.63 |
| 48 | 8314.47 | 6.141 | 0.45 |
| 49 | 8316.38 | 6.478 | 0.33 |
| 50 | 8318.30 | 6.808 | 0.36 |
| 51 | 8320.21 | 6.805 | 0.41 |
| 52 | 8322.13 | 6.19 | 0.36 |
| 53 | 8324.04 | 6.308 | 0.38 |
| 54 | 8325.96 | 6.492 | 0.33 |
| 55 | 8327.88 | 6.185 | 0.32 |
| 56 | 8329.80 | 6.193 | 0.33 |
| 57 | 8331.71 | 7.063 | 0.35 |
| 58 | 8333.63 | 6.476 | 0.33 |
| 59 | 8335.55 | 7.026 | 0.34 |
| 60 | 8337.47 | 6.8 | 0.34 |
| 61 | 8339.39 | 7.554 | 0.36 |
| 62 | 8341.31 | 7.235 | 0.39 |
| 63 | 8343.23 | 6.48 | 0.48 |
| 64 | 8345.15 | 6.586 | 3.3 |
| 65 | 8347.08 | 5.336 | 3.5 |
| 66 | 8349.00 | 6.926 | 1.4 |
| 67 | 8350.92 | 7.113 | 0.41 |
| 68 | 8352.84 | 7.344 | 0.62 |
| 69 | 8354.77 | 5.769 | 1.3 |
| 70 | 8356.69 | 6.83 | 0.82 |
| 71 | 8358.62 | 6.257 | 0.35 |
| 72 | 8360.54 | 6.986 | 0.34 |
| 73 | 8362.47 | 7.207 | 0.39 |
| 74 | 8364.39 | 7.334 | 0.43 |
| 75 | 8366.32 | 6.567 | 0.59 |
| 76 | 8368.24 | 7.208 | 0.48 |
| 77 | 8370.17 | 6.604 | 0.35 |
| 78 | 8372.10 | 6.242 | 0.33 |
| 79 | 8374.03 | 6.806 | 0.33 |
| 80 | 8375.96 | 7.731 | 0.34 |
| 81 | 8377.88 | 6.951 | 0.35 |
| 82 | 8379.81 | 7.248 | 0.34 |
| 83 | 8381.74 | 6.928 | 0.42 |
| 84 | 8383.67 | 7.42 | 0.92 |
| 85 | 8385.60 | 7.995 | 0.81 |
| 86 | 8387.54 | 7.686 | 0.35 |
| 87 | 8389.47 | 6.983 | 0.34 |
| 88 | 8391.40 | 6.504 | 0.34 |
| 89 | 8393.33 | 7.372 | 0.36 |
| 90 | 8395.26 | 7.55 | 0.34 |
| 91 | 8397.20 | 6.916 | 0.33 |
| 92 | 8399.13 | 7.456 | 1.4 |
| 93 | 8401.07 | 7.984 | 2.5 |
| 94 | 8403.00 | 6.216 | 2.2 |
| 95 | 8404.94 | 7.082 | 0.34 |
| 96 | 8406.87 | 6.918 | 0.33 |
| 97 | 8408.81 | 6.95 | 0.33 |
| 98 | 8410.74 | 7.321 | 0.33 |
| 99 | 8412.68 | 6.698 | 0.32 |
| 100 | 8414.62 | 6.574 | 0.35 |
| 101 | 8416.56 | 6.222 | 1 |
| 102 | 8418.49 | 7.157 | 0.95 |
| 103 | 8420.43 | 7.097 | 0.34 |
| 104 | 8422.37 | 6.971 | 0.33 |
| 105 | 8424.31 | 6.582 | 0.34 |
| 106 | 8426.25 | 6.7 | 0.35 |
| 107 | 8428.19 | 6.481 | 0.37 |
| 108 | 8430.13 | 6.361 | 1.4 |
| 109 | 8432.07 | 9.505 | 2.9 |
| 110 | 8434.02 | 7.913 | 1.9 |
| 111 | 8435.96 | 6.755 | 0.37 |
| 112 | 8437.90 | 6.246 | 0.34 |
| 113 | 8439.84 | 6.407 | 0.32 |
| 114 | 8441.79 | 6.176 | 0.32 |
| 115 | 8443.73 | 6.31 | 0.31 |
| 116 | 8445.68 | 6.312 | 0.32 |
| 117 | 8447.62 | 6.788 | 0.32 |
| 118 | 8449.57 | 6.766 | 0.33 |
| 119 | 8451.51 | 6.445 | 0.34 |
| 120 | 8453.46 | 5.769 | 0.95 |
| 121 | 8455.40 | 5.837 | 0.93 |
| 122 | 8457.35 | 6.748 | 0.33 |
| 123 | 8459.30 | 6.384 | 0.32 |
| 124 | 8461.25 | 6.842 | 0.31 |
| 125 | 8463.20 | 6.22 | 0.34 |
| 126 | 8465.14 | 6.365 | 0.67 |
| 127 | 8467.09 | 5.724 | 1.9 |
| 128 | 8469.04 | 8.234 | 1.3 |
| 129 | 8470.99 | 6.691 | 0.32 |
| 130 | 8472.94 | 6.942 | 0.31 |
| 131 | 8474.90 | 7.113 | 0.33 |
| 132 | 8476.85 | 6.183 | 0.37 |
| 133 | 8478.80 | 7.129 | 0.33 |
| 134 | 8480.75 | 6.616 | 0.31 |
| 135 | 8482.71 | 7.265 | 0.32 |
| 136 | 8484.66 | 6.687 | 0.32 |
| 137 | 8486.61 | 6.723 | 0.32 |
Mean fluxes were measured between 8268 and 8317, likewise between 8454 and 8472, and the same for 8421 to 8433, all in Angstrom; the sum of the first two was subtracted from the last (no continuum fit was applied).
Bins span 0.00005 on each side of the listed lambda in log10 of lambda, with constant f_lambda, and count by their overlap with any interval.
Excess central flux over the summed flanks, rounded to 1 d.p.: -6.1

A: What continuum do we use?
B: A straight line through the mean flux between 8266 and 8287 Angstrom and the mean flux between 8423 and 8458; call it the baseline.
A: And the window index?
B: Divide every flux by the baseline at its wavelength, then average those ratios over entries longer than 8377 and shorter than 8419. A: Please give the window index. 1.070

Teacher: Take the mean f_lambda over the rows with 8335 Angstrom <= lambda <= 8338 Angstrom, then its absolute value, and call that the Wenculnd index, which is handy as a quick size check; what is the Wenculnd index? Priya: 6.91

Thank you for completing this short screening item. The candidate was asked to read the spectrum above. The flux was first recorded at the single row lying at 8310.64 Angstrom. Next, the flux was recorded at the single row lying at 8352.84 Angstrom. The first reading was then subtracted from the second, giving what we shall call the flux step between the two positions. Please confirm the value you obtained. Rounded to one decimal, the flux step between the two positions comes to 0.4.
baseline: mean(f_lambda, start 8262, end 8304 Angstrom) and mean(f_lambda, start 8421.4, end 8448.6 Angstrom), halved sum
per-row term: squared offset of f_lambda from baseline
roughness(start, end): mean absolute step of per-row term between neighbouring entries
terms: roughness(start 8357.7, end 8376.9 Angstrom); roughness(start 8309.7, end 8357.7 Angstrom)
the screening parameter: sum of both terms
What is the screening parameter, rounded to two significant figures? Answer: 0.66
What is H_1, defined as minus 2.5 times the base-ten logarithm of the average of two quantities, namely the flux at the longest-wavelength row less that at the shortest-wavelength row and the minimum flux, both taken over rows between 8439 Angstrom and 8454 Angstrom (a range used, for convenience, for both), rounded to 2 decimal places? -1.02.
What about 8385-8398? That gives -1.08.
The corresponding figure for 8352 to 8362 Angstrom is -1.08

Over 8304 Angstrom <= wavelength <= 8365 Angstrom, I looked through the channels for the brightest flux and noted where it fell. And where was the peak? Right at 8339.39 Angstrom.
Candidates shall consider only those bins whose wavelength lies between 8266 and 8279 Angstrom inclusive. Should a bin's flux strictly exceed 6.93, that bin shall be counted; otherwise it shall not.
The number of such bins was 1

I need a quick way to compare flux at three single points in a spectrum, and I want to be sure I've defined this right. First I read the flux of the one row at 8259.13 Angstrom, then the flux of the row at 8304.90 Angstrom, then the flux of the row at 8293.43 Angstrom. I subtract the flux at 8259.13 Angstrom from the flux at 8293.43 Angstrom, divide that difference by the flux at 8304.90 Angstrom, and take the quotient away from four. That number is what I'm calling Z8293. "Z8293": 3.81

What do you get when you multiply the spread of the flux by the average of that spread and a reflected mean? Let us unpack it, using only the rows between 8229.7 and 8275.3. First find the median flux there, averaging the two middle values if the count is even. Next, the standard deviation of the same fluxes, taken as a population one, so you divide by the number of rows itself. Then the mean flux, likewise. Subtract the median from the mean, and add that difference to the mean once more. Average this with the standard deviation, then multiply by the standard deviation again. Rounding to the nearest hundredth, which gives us 1.60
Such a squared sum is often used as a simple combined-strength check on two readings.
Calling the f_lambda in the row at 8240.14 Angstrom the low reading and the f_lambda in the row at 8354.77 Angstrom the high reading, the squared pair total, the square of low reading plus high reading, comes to 137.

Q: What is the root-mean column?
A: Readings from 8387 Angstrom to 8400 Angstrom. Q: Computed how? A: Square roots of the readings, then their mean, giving 2.68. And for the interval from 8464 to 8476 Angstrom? 2.61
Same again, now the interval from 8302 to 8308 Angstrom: 2.62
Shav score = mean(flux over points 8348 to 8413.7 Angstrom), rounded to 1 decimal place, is 7.0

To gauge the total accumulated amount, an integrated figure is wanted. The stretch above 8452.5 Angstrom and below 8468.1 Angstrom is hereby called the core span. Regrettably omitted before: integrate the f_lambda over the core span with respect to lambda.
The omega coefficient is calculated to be 97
